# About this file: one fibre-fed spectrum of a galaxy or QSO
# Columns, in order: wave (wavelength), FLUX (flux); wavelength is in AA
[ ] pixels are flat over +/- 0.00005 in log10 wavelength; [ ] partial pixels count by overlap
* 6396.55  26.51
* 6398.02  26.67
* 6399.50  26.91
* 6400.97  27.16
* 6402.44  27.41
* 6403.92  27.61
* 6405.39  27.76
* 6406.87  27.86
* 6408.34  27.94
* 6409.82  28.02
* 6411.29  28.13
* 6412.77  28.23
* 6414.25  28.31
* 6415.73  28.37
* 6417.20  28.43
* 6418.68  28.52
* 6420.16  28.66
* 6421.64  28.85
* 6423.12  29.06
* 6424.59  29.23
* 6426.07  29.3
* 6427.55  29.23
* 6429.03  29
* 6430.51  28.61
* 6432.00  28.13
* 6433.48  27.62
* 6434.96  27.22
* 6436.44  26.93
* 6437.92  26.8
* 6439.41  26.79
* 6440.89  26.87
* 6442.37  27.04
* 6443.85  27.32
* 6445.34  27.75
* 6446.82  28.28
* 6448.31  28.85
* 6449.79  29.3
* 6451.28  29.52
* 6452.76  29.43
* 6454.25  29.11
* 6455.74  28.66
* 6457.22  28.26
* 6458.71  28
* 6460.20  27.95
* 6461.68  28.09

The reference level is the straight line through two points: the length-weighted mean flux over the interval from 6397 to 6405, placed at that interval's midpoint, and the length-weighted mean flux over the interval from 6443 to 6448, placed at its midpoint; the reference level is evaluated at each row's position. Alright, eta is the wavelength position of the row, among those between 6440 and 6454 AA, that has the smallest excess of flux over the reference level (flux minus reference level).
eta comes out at 6440.89 AA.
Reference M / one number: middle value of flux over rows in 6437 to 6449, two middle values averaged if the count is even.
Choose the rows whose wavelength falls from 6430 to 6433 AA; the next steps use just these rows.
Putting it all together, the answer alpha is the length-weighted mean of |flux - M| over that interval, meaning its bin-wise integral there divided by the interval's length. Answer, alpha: 1.1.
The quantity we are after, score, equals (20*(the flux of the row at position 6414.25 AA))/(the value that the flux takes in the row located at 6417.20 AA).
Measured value 19.9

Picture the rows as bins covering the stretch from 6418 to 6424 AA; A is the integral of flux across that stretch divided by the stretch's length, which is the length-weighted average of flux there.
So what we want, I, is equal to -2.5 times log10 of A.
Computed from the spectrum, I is -3.649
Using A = 28.8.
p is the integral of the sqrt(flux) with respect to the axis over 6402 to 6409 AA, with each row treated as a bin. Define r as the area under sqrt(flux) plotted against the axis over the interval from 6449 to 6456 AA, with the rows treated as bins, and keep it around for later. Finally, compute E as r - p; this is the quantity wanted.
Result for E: 1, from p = 36.9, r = 37.8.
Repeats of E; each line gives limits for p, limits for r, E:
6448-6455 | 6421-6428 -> 0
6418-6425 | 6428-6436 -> 5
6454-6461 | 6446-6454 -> 6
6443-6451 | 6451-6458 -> -5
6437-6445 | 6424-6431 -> -4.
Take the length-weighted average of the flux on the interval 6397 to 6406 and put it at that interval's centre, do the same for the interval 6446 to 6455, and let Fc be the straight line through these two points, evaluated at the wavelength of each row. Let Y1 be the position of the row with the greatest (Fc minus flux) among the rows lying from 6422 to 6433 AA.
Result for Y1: 6432.00 AA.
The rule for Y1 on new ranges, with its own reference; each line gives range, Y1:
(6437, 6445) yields 6439.41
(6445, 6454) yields 6445.34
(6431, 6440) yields 6439.41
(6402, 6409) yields 6402.44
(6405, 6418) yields 6405.39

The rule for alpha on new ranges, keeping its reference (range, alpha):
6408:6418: 1.0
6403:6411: 0.7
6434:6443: 0.3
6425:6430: 2.0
